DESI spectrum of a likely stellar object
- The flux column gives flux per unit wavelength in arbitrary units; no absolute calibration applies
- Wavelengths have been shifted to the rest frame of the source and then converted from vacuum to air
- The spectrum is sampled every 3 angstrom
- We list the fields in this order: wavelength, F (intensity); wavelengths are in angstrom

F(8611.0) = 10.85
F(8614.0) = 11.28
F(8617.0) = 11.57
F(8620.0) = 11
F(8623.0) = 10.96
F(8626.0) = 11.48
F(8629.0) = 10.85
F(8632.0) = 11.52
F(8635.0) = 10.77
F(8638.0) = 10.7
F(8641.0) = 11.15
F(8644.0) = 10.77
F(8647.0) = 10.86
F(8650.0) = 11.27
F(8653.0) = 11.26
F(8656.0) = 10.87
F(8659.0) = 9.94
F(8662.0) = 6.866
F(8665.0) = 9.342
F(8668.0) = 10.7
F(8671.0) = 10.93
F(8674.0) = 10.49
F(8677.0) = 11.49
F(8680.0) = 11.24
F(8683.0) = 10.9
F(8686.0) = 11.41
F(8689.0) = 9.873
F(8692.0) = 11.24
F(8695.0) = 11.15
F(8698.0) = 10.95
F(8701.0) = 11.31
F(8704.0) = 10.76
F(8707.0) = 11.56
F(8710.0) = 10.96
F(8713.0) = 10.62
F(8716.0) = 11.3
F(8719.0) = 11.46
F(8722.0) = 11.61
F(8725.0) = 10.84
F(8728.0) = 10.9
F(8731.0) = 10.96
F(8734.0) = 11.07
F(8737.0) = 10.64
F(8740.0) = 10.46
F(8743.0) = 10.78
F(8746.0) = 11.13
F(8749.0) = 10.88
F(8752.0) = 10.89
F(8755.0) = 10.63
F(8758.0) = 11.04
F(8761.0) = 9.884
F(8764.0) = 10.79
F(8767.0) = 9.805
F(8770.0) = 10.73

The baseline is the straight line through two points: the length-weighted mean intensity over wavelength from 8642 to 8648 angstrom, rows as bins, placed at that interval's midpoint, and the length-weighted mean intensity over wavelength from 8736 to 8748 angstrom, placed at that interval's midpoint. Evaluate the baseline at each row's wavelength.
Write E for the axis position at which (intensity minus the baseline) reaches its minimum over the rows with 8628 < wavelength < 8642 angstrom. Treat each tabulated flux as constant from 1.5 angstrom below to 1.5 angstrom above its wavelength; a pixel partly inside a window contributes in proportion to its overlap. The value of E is 8638.0 angstrom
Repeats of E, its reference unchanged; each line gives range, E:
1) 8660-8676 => 8662.0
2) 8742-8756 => 8755.0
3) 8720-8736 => 8725.0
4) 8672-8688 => 8674.0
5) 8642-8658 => 8644.0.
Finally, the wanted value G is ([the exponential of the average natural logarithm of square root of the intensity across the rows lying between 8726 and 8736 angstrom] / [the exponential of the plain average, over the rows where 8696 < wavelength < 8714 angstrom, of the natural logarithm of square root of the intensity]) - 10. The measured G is -9.00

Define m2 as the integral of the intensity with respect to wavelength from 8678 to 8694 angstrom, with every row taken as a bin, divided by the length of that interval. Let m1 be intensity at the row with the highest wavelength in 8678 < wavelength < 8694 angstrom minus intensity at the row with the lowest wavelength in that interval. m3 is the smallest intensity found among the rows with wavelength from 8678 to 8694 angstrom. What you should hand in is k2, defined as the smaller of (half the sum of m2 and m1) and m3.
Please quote 5.48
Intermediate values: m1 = 0.00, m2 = 11.0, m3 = 9.873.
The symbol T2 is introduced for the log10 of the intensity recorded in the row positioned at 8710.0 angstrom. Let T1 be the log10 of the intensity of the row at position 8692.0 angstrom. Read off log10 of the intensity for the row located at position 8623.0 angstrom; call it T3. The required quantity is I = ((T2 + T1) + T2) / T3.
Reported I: 3.01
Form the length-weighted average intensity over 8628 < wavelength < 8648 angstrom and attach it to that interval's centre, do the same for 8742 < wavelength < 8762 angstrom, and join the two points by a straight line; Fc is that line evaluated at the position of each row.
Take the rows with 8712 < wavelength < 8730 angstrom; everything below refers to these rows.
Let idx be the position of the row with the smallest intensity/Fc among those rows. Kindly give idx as 8713.0 angstrom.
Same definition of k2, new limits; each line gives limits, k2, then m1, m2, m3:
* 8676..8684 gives 5.31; -0.59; 11.2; 10.9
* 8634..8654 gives 5.73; 0.49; 11.0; 10.7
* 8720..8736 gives 5.27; -0.54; 11.1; 10.84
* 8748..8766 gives 5.28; -0.09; 10.7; 9.884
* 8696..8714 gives 5.36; -0.33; 11.0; 10.62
